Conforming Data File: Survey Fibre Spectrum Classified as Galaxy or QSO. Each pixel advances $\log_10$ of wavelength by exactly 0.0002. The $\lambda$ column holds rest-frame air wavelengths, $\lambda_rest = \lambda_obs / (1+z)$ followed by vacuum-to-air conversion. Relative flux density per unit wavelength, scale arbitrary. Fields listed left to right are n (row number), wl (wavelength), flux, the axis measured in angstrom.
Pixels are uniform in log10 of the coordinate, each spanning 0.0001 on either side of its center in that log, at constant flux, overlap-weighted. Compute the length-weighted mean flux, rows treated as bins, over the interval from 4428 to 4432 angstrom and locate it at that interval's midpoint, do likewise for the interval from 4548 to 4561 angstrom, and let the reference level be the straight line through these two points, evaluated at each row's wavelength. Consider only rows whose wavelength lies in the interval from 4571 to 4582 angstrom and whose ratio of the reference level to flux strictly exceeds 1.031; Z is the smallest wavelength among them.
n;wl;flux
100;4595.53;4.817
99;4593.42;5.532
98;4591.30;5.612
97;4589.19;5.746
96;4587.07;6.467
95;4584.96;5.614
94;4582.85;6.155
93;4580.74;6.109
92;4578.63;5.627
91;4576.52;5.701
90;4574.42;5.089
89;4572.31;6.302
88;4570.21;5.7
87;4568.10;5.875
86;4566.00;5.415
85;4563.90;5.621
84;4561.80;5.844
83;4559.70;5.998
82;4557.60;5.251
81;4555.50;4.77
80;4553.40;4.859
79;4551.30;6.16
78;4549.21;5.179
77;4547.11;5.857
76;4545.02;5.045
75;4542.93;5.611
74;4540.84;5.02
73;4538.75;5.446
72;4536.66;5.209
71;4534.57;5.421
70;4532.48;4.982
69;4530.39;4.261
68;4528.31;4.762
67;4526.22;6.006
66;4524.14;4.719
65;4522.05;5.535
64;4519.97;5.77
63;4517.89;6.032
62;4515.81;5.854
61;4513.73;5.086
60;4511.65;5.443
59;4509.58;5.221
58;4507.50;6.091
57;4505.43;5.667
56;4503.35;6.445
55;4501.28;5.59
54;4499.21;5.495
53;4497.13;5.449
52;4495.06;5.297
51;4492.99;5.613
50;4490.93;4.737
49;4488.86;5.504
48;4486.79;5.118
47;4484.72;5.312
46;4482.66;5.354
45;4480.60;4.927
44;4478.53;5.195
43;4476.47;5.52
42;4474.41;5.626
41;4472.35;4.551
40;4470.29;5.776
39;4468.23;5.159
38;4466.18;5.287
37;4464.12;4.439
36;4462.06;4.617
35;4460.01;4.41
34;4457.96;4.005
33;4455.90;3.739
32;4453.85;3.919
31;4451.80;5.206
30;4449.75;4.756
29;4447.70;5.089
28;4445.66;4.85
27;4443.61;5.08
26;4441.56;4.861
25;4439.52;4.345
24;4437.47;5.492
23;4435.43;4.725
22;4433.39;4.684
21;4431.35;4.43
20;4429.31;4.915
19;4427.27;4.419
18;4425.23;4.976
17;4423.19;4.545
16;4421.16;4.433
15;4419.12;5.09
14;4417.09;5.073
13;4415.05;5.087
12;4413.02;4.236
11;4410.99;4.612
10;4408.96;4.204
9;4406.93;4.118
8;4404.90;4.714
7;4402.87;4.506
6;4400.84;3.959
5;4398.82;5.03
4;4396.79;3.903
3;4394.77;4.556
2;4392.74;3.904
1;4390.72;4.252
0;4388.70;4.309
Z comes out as 4574.42 angstrom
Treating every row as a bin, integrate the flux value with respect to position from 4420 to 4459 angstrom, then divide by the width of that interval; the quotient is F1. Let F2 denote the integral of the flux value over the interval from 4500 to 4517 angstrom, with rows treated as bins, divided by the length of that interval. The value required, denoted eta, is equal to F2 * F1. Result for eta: 26.4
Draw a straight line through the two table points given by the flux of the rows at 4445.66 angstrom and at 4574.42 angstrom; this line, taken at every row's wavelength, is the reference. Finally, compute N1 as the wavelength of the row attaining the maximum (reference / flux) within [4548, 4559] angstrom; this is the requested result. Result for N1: 4555.50 angstrom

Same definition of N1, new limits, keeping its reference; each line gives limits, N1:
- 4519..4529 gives 4524.14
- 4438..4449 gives 4439.52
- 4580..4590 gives 4584.96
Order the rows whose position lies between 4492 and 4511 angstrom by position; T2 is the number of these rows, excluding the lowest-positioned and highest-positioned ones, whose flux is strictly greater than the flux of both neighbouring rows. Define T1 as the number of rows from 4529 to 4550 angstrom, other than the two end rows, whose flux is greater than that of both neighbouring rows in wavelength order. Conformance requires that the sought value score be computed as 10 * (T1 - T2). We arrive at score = 20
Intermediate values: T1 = 4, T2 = 2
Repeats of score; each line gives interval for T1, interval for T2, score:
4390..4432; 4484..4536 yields 10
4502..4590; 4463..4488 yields 110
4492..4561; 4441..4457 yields 70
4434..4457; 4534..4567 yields -10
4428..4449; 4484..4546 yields -80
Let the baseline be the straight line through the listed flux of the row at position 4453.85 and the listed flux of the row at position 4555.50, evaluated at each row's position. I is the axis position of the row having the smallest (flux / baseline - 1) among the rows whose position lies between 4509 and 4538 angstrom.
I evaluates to 4530.39 angstrom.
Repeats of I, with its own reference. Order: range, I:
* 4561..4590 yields 4574.42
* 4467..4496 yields 4472.35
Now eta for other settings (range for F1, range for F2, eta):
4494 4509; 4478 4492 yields 29.4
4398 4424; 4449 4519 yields 23.8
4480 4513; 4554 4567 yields 29.8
